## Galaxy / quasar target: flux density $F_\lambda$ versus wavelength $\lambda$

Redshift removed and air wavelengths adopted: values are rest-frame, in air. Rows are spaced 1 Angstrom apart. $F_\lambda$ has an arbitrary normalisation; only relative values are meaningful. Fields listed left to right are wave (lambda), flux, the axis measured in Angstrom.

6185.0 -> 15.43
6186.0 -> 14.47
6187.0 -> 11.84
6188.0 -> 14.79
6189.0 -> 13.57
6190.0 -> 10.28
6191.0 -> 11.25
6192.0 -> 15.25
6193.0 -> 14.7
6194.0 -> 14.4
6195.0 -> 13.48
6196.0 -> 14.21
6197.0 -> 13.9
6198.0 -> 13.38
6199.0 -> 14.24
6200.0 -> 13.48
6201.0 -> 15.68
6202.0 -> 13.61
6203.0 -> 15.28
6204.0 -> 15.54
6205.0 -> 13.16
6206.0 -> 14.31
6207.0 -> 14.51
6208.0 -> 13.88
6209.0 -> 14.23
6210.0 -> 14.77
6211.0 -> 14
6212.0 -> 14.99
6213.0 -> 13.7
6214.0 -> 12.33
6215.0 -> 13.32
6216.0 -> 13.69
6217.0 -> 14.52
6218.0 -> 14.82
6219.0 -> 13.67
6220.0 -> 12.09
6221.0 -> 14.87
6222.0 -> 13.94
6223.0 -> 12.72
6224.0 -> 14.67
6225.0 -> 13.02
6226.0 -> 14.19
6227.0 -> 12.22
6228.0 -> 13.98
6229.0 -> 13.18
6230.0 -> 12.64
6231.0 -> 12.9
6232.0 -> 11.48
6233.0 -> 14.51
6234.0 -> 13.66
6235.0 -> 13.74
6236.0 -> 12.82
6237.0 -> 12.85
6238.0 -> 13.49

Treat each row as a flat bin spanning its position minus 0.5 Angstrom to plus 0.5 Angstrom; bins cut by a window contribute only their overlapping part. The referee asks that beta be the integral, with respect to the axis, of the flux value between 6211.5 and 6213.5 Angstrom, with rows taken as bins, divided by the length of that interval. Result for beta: 14.3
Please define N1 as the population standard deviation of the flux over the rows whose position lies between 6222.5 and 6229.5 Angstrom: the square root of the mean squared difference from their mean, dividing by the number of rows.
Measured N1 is 0.81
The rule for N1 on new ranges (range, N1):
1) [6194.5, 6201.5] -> 0.74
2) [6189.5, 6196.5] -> 1.74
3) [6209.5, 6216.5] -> 0.83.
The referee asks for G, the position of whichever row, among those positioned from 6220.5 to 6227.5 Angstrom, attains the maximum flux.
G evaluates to 6221.0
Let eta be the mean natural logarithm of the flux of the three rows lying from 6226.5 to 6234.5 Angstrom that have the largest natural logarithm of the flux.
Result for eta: 2.64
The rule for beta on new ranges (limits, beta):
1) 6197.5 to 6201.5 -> 14.2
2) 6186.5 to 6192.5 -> 12.8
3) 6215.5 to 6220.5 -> 13.8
